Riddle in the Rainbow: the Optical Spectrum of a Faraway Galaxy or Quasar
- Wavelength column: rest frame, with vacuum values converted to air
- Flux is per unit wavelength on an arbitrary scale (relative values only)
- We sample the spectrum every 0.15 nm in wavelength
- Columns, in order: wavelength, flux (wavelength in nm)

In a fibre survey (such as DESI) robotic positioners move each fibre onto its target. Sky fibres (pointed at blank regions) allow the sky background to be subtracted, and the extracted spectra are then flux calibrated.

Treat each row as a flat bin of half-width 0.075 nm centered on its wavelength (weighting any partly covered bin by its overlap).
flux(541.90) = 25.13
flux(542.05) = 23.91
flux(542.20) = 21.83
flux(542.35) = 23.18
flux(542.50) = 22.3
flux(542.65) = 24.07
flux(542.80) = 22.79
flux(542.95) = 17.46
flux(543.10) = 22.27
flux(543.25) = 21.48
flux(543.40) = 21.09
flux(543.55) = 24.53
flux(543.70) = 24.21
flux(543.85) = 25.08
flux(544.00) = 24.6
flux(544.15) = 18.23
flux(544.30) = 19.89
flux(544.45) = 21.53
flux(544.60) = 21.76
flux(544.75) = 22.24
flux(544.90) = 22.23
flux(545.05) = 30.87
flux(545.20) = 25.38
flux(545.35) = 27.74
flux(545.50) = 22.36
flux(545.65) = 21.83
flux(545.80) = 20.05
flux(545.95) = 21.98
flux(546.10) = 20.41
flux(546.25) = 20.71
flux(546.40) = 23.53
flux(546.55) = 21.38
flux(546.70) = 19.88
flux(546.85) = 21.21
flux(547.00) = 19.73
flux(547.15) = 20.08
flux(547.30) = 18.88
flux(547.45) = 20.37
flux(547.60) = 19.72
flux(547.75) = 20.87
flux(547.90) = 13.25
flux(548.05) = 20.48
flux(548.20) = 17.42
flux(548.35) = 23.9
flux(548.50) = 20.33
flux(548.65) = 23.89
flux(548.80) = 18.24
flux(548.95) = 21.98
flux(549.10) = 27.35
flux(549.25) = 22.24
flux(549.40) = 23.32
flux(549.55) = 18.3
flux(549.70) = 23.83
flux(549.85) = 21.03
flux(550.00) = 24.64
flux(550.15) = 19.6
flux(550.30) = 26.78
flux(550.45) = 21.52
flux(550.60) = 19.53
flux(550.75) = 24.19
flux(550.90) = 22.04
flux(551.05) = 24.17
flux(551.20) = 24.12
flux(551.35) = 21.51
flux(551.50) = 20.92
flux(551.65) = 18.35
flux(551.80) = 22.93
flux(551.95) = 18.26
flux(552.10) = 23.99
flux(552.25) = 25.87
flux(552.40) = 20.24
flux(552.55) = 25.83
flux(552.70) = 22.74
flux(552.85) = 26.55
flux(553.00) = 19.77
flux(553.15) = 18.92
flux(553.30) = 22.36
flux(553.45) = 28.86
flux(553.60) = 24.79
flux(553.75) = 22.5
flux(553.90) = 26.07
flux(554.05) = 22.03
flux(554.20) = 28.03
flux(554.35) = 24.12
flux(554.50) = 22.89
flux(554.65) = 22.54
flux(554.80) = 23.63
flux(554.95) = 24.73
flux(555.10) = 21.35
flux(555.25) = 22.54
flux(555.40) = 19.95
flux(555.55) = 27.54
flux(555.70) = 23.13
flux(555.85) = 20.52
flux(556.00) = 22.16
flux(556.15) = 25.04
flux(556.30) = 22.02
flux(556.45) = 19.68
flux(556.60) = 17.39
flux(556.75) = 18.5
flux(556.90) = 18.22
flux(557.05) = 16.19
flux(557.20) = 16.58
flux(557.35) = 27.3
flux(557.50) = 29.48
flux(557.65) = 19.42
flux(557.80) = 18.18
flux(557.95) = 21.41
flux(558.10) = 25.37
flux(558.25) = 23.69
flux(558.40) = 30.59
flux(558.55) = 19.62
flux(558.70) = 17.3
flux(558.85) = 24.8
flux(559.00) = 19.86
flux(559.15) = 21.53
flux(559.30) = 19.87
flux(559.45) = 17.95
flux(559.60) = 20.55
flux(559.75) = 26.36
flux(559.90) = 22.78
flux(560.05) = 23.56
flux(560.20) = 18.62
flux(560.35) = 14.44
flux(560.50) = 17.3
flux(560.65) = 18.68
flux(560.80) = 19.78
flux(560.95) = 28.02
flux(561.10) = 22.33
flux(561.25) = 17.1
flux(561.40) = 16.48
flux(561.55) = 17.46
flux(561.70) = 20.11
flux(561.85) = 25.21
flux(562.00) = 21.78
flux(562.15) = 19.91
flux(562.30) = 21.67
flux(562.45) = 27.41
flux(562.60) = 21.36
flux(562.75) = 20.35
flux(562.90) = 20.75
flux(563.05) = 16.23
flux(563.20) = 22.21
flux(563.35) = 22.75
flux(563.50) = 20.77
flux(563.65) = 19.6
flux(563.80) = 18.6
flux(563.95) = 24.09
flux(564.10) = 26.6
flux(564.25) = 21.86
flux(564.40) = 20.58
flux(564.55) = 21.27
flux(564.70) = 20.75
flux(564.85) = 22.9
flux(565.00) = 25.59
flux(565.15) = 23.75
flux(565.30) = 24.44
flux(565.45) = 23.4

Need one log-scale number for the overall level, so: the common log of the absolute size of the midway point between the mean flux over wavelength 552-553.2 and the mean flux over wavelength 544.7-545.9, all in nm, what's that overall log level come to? 1.372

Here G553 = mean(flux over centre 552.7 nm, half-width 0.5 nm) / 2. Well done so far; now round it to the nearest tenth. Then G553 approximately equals 11.4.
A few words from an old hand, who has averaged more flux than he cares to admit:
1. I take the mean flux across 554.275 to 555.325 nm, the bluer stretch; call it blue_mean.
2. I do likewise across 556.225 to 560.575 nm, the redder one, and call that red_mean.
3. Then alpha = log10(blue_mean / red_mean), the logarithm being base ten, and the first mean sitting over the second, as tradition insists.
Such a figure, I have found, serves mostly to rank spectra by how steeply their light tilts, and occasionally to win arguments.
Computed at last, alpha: 0.04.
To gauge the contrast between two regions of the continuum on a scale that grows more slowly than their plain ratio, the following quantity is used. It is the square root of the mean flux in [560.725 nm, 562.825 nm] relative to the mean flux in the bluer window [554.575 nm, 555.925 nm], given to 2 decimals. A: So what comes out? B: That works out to 0.97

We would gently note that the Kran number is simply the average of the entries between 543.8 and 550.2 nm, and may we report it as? 21.7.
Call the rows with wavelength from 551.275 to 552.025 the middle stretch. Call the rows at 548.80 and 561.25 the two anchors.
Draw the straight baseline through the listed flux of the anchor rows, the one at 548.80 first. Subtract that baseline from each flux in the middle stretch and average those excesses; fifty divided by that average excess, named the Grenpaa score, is 21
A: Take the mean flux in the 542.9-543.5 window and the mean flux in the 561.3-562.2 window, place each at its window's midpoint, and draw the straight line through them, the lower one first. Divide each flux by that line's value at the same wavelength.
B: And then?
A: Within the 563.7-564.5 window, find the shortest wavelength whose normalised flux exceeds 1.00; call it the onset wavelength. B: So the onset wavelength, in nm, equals 563.95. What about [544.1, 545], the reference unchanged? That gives 544.45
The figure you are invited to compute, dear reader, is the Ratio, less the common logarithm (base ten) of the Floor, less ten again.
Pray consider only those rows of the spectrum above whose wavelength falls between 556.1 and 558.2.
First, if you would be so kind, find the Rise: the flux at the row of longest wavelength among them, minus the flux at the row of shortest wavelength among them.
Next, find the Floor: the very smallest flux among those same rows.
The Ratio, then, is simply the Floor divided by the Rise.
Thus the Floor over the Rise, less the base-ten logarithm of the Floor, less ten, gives 38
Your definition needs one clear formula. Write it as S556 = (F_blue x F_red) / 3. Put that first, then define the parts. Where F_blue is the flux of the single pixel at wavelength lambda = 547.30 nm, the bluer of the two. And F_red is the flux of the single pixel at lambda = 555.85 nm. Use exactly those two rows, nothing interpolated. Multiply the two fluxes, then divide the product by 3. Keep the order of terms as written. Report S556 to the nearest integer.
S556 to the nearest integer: 129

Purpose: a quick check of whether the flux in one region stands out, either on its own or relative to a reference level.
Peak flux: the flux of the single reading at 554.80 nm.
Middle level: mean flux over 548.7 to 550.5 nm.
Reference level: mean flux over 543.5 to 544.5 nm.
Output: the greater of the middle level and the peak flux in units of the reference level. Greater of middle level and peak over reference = 22.4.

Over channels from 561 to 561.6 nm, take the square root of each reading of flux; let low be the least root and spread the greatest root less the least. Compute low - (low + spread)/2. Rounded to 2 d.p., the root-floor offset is 1.70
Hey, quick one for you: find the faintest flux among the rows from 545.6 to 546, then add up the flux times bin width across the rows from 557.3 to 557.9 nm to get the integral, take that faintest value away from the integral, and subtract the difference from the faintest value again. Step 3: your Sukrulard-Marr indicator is 26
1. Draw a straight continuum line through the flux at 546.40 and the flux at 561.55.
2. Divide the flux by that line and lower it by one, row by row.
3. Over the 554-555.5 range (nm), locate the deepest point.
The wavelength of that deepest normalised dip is 555.40 nm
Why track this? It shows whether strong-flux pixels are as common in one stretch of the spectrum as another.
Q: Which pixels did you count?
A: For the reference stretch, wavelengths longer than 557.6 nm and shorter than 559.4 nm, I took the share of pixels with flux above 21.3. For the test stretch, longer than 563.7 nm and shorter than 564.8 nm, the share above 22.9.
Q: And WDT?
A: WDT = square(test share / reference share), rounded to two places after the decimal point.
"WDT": 0.33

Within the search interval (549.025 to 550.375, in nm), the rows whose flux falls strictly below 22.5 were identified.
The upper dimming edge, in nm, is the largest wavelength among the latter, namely 550.15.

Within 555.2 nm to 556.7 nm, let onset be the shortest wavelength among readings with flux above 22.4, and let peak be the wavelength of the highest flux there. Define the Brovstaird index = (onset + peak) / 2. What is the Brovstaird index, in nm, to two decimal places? 555.40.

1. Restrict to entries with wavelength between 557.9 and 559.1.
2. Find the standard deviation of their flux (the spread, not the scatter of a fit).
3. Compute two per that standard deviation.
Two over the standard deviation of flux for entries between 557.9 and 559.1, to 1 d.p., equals 0.5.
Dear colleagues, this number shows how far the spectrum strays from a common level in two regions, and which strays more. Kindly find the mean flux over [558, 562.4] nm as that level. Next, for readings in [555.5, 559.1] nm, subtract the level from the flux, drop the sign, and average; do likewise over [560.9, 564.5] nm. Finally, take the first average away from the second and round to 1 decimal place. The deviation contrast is -1.0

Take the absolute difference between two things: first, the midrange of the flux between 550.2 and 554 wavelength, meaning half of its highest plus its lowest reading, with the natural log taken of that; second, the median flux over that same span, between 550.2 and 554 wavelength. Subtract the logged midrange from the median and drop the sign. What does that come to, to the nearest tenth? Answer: 19.6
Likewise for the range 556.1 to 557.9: 15.8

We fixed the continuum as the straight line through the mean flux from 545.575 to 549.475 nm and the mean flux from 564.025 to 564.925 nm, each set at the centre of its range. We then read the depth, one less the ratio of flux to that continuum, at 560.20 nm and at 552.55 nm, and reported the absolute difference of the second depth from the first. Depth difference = 0.36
